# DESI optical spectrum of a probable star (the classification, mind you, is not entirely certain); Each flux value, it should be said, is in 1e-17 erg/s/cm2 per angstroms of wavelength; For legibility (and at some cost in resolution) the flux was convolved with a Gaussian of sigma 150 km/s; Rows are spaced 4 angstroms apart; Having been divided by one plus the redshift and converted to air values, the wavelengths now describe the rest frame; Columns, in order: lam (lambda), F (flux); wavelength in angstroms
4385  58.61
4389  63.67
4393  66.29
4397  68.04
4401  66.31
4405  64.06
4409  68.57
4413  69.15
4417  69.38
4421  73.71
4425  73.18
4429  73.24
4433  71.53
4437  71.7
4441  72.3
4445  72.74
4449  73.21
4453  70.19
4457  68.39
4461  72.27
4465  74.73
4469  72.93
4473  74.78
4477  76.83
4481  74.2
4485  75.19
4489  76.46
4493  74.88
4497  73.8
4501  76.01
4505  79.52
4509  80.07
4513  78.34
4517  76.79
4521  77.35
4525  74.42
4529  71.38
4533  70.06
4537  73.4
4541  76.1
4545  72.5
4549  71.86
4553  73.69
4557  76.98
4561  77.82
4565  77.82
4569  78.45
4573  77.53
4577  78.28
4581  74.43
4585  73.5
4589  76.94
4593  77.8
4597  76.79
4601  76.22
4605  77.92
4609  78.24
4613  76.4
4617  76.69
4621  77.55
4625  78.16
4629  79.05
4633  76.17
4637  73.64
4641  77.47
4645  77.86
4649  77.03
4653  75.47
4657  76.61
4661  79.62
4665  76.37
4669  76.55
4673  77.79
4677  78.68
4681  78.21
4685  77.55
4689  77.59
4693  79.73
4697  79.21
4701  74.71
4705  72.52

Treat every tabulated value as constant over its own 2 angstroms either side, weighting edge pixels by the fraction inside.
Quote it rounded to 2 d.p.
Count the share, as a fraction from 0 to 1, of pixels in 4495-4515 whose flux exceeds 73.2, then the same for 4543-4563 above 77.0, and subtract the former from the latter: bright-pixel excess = -0.80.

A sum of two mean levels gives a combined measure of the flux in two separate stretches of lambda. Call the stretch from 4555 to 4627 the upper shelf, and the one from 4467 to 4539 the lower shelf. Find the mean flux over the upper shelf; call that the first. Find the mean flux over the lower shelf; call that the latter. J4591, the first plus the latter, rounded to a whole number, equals 152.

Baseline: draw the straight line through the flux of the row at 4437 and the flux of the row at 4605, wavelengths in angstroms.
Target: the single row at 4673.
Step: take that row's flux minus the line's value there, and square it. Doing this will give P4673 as 7.0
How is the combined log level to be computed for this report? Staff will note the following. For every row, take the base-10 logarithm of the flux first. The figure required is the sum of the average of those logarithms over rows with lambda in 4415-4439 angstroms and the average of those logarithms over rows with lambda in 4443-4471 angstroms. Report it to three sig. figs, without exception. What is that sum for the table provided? 3.72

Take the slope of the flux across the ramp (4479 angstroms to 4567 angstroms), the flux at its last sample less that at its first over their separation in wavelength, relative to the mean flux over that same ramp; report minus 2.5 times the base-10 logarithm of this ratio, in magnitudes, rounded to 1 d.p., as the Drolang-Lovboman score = 8.1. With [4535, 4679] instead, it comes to 8.3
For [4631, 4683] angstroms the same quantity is 8.1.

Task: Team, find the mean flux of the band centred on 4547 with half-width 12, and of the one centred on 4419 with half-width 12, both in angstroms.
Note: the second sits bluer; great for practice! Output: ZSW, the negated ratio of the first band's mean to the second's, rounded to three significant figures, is -1.04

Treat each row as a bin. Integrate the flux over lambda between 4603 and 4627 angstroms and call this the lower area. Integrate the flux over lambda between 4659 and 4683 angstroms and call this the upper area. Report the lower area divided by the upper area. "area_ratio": 1.00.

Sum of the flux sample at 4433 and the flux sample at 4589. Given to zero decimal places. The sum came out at 148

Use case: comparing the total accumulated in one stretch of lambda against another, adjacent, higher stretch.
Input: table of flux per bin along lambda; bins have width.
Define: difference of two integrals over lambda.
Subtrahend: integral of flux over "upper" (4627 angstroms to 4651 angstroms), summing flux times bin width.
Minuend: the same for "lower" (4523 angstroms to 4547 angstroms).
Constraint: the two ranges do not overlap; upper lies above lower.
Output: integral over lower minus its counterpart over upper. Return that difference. -93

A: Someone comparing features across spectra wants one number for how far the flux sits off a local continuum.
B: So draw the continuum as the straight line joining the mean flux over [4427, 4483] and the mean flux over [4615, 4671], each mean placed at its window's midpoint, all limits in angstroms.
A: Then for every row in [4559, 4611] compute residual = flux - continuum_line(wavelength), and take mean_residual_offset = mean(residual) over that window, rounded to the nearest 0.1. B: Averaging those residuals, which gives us 1.3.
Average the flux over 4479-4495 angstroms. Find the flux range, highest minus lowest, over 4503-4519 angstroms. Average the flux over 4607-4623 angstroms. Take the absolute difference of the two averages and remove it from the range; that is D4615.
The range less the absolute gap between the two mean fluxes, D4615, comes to 1.2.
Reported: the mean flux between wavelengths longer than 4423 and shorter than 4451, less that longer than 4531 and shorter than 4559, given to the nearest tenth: -1.0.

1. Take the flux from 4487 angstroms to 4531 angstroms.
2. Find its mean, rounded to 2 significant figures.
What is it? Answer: 76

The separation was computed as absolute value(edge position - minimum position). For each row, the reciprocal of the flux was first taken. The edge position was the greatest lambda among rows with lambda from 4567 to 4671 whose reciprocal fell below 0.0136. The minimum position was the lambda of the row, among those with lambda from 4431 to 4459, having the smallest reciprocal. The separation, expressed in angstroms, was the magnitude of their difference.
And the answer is 220 angstroms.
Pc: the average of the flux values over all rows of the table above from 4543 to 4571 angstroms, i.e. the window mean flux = 76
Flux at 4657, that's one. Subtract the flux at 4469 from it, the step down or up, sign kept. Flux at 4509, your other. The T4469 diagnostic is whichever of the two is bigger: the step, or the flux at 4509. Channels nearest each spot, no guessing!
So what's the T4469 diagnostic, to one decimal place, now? 80.1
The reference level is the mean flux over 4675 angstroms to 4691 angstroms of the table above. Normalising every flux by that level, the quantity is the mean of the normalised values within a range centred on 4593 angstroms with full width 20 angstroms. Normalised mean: 0.977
